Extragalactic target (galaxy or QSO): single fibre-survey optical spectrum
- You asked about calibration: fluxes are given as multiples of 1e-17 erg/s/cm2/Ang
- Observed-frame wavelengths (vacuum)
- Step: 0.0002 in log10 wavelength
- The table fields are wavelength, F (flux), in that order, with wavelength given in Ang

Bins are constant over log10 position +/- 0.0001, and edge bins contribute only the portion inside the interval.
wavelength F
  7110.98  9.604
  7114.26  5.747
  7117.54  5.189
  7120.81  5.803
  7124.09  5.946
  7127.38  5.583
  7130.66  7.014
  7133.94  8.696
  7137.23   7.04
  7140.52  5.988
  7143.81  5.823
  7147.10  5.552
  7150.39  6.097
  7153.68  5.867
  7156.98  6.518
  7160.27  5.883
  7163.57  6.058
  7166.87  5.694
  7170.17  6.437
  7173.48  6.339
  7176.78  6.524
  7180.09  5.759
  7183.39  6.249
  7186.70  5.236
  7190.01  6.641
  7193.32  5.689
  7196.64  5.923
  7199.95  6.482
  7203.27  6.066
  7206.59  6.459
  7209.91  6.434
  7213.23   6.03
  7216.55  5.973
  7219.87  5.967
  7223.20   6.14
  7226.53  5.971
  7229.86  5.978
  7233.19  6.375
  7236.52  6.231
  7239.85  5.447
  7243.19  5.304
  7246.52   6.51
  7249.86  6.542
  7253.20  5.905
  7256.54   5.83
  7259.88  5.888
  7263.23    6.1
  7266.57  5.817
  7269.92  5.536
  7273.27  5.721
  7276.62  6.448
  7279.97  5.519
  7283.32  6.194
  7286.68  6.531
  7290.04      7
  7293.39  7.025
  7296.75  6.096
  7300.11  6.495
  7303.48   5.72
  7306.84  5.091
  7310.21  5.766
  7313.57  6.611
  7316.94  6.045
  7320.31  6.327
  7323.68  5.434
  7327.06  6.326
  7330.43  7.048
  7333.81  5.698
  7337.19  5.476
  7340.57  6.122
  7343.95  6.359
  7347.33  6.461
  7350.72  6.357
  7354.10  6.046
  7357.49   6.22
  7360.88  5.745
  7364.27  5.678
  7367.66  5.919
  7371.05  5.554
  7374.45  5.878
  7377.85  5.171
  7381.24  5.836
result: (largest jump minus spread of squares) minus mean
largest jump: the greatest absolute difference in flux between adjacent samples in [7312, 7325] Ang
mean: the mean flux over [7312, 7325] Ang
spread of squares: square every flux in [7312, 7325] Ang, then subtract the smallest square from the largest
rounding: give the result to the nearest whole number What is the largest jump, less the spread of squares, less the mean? -19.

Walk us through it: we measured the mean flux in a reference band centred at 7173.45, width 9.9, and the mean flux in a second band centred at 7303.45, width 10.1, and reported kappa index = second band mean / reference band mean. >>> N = 0.90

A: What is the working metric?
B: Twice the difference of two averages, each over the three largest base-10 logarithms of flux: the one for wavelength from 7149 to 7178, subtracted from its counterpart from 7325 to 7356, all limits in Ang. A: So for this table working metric 0.016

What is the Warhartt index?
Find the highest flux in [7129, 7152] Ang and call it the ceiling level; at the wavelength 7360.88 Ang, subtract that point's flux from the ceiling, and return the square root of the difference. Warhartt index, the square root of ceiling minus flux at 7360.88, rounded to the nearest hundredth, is 1.72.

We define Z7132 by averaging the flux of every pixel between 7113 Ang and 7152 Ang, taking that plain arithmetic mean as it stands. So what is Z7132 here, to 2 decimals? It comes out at 6.21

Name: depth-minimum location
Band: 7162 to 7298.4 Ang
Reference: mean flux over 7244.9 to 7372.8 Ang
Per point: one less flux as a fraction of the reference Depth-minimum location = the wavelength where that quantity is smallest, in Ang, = 7293.39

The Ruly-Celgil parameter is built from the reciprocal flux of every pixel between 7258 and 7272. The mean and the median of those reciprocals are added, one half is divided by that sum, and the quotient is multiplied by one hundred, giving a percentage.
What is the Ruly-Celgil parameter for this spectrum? 146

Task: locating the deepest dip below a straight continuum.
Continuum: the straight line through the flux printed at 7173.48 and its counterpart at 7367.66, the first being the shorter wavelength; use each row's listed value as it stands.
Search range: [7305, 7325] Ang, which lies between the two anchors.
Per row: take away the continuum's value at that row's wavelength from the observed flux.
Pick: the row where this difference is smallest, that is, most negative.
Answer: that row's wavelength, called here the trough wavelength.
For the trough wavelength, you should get 7306.84 Ang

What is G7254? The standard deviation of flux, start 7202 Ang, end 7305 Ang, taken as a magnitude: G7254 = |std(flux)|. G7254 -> 0.41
